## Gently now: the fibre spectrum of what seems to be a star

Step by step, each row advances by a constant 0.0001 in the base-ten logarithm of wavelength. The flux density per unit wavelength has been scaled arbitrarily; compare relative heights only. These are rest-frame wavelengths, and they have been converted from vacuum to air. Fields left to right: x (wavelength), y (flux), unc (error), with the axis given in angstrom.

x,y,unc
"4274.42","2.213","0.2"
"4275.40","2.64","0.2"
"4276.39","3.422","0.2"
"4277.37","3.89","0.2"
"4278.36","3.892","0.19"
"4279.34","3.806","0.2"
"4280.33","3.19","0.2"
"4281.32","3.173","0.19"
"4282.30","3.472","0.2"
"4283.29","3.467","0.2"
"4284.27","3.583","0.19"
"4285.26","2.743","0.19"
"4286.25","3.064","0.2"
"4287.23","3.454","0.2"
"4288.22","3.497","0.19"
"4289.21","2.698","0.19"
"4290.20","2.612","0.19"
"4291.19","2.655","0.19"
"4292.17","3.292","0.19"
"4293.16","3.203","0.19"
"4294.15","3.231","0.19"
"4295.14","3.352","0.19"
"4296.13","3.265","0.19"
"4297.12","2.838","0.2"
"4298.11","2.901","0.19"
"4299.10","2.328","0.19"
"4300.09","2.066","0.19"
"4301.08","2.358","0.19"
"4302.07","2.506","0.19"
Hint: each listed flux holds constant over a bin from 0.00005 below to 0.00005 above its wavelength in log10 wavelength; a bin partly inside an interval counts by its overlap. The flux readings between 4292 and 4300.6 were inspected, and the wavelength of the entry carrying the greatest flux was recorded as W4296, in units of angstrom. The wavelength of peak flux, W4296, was 4295.14 angstrom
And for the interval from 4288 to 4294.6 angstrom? 4288.22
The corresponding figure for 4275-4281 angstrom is 4278.36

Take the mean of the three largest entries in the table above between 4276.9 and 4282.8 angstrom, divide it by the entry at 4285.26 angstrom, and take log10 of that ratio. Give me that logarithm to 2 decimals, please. 0.15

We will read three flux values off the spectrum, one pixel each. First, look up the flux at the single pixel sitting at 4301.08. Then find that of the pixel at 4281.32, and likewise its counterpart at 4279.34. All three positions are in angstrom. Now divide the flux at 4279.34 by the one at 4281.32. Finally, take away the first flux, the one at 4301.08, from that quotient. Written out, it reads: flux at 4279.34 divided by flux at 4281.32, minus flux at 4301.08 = -1.2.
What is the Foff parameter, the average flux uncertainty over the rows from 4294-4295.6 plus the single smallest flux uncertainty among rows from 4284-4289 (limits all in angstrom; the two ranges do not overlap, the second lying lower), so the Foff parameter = 0.380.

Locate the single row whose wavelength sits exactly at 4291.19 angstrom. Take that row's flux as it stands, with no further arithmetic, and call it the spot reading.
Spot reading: 2.655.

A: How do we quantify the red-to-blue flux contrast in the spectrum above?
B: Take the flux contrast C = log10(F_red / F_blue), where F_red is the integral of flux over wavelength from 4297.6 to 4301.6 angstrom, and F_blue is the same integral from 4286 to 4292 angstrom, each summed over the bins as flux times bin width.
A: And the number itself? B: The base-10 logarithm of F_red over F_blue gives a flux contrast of -0.27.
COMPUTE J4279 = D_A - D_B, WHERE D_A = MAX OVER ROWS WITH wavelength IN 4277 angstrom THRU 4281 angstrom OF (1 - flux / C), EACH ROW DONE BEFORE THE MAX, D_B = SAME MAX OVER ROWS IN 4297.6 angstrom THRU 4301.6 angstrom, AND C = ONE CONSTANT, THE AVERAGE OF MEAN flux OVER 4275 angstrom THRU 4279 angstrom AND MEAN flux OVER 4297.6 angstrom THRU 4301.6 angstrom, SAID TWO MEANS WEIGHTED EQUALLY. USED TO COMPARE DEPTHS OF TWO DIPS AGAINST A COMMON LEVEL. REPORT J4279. -0.38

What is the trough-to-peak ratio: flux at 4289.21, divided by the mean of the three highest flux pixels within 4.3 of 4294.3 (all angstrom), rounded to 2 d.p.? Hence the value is 0.82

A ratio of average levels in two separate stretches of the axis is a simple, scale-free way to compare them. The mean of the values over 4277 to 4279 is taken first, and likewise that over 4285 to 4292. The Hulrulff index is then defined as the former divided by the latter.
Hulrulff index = 1.3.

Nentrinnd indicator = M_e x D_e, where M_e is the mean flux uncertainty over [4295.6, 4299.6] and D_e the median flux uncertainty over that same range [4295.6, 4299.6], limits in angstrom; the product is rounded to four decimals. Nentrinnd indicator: 0.0366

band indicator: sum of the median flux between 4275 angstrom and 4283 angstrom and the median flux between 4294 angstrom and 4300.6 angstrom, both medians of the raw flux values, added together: 6.35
